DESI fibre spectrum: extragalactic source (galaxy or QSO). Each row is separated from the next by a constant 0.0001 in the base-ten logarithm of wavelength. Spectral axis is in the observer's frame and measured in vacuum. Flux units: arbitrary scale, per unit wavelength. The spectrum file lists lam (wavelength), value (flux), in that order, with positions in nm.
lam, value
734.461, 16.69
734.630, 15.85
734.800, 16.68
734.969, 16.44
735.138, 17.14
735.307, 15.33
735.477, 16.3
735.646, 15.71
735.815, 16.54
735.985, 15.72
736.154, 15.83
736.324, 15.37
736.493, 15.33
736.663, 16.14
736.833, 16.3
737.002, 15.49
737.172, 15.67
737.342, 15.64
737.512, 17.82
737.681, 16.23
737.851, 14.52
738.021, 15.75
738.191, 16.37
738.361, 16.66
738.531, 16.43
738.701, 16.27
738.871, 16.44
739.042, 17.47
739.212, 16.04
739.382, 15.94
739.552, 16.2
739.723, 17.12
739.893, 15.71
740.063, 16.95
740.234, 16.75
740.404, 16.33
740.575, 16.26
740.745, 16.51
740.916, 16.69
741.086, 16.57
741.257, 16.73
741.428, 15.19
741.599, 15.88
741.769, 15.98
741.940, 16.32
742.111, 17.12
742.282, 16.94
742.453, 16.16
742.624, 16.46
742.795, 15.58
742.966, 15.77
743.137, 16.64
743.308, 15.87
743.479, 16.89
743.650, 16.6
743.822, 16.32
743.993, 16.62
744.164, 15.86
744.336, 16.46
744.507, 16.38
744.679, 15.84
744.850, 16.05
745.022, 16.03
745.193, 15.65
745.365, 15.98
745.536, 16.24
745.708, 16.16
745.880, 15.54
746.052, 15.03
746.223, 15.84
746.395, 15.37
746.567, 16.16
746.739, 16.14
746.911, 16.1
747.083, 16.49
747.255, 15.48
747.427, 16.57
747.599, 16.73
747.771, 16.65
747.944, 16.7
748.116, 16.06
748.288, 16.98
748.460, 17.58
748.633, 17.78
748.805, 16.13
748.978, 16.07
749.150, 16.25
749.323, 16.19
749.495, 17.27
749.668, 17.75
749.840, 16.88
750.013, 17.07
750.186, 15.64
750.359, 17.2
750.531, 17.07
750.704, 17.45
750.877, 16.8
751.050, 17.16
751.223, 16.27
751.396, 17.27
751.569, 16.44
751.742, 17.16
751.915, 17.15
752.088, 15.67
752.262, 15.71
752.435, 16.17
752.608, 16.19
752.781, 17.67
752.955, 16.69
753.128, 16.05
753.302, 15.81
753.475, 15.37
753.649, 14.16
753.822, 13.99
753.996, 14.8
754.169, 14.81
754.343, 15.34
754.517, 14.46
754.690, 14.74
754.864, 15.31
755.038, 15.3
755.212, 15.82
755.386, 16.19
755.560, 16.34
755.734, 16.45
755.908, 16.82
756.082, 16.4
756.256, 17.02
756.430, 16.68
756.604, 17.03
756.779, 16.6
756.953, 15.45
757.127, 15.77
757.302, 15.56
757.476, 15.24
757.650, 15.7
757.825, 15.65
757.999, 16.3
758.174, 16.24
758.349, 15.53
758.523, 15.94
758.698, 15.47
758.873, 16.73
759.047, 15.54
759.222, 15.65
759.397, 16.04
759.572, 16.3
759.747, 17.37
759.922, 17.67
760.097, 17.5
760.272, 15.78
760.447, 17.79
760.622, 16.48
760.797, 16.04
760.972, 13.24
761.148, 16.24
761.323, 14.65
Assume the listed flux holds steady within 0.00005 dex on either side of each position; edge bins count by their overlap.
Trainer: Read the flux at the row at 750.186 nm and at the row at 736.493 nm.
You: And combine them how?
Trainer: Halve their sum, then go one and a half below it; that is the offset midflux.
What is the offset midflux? 14.0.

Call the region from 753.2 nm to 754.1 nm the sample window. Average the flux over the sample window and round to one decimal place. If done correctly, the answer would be 14.8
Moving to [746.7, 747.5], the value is 16.2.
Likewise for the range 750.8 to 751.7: 16.8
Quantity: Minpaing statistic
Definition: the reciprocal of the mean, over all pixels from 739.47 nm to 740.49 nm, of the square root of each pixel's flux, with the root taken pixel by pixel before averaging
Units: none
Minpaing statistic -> 0.246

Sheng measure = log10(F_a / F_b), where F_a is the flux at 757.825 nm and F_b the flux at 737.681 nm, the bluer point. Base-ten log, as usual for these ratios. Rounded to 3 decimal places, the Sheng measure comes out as -0.016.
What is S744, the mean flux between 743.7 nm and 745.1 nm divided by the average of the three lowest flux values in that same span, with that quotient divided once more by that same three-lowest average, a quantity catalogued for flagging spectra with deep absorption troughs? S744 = 0.0640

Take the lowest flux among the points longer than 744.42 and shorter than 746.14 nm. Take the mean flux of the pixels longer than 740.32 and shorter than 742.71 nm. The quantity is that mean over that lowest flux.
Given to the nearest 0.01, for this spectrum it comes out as 1.09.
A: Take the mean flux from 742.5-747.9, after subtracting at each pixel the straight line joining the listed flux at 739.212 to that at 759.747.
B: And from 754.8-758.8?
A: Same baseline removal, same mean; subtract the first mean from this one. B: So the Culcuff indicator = -0.83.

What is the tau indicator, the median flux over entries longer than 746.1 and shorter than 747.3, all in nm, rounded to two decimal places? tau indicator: 16.10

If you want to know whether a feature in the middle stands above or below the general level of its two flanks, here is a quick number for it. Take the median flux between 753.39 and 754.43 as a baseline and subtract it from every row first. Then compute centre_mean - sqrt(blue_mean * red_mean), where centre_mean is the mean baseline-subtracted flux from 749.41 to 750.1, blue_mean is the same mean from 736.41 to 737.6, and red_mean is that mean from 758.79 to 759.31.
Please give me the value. 1.2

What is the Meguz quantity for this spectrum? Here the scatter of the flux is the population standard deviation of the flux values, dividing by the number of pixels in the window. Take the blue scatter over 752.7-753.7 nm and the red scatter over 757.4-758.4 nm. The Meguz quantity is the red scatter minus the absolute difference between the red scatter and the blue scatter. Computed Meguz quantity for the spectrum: -0.3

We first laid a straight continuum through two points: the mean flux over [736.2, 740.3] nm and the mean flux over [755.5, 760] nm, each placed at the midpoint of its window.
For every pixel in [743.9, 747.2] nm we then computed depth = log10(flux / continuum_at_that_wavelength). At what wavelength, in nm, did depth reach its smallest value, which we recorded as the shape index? 746.052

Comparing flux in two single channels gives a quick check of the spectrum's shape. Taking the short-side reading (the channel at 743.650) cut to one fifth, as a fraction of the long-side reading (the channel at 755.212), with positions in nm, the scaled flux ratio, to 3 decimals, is 0.210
